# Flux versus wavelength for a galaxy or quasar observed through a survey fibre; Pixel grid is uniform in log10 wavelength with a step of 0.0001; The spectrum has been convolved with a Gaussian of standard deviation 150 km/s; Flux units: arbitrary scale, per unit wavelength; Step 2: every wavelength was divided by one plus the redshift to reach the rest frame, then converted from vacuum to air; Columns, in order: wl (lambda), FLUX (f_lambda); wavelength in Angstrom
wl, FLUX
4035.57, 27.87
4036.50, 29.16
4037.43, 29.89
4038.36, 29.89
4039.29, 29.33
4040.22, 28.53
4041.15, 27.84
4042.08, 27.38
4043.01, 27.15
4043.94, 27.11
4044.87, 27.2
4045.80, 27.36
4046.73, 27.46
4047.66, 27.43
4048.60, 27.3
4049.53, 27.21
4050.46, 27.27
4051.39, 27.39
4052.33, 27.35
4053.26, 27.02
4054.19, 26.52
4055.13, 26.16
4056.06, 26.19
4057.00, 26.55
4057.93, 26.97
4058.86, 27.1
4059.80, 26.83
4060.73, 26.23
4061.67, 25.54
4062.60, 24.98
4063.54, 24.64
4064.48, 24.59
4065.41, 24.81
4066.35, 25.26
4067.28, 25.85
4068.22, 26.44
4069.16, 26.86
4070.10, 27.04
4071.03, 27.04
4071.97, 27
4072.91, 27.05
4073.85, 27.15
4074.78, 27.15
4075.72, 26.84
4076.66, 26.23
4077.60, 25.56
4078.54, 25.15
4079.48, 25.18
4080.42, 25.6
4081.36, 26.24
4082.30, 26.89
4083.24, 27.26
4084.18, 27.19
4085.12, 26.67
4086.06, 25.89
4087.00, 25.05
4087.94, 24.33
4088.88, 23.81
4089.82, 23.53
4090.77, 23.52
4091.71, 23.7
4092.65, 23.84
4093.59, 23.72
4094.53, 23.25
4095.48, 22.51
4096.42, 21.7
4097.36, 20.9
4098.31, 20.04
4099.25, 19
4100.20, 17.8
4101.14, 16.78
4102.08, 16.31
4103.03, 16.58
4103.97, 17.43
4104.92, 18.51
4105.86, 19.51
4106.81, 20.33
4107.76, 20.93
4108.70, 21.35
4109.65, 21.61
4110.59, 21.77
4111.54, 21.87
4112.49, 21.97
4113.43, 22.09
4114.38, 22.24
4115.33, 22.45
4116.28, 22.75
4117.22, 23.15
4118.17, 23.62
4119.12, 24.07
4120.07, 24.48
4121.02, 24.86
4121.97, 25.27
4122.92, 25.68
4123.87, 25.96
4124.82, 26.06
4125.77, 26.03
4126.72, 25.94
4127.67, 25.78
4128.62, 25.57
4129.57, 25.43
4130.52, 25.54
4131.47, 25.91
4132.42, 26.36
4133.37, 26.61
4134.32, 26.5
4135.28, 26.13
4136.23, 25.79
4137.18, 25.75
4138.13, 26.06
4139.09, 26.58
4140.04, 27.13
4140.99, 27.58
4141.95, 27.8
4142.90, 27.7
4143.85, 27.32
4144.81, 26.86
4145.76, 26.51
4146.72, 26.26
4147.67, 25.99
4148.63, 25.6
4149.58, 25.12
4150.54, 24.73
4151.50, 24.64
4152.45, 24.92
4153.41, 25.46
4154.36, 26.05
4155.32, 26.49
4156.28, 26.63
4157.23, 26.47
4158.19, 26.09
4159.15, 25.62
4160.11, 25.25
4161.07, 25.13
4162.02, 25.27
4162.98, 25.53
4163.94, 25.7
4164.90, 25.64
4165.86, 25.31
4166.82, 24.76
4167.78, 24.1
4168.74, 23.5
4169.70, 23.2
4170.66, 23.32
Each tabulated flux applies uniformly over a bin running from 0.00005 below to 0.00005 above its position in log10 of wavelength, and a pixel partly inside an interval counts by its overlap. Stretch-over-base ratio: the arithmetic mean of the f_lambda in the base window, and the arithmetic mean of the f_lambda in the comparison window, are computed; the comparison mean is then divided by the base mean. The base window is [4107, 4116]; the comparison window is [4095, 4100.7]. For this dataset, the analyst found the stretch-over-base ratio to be 0.93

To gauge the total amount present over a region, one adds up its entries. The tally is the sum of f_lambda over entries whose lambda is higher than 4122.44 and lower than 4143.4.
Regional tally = 578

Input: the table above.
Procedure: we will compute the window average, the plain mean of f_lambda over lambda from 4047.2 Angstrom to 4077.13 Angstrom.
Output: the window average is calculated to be 26.5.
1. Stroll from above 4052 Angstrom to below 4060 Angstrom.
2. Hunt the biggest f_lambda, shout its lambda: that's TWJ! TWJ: 4052.33 Angstrom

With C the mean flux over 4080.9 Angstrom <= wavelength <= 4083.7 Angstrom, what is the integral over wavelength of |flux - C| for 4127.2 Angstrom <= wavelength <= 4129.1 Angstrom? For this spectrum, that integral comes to 2.1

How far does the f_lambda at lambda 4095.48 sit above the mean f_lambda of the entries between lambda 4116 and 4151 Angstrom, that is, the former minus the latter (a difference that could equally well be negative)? -3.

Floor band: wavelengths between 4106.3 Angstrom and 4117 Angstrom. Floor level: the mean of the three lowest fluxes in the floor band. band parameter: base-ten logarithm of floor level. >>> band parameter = 1.32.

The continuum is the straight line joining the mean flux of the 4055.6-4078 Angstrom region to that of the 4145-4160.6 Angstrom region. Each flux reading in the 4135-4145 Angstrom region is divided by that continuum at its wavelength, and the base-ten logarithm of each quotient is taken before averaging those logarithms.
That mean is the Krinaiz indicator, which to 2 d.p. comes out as 0.02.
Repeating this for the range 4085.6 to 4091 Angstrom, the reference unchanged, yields -0.03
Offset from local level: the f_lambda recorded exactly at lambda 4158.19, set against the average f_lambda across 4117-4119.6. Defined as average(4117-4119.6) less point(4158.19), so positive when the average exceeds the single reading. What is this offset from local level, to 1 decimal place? -2.5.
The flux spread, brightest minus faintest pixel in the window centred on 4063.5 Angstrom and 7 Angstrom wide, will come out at 1.6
